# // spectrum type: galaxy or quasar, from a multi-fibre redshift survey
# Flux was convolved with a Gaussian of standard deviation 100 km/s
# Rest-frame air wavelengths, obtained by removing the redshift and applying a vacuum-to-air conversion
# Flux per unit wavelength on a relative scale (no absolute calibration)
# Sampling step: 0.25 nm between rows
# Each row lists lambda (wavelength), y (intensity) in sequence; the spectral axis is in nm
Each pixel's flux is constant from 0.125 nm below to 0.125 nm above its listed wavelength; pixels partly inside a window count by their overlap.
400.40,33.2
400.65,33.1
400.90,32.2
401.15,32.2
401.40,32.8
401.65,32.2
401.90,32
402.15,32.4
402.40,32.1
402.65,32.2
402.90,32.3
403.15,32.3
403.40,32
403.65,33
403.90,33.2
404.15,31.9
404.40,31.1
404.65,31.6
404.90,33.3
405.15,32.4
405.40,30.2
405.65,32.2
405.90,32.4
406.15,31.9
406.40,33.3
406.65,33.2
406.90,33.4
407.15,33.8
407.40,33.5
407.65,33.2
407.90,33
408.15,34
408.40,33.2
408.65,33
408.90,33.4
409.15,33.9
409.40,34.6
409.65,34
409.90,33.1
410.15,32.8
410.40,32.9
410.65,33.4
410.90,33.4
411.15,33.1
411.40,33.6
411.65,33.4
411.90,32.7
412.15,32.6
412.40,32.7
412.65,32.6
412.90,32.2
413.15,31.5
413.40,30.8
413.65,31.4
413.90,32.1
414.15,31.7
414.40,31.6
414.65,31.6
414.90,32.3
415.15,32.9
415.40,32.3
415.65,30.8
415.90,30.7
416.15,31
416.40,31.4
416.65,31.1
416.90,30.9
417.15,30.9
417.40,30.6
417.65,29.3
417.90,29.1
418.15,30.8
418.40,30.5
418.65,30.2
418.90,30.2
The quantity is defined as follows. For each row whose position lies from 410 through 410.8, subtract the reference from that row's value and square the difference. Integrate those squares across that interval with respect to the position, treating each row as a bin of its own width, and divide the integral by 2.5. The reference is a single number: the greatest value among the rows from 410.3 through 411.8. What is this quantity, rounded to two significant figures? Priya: 0.12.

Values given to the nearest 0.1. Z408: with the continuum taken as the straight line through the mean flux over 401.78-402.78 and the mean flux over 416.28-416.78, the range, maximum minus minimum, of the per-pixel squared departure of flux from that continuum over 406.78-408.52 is 3.5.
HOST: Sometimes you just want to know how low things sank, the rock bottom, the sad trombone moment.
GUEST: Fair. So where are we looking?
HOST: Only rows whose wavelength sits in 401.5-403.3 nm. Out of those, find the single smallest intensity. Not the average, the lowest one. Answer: 32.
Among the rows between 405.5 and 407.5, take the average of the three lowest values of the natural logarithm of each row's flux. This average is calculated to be 3.47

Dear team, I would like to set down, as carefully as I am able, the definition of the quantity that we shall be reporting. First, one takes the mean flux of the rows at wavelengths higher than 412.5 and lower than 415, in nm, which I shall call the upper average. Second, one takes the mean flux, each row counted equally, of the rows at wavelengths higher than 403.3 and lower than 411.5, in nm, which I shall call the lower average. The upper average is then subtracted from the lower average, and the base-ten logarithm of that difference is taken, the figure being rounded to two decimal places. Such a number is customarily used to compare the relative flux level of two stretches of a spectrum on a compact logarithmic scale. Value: 0.06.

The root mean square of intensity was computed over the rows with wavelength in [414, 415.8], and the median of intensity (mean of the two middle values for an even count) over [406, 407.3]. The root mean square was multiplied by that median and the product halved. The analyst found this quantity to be 531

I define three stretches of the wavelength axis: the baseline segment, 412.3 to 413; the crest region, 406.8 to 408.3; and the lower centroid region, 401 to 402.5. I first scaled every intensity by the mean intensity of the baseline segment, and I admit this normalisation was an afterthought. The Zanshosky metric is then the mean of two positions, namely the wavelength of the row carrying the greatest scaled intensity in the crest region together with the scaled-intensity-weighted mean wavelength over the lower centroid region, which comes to 404.96 nm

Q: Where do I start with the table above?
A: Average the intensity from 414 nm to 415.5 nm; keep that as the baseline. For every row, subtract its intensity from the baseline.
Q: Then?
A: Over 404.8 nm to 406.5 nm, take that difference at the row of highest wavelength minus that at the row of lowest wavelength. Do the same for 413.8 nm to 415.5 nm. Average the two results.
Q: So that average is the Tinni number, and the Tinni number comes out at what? -0.10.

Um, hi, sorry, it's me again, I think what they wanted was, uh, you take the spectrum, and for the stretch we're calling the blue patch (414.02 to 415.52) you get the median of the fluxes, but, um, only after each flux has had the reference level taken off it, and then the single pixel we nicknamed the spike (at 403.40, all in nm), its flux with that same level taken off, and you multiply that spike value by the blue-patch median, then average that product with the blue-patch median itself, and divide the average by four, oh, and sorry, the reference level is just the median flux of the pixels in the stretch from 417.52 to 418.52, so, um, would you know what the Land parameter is 0.81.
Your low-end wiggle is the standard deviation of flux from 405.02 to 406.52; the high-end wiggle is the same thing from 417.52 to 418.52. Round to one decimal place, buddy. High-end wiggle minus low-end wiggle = -0.2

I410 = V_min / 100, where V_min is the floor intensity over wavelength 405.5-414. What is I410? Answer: 0.308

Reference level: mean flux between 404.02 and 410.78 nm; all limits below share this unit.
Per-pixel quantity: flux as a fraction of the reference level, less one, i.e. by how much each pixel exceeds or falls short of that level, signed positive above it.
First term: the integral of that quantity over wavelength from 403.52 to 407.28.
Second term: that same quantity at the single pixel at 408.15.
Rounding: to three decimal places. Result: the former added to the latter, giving -0.019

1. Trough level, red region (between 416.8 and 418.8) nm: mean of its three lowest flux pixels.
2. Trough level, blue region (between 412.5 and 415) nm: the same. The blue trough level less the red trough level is 1.7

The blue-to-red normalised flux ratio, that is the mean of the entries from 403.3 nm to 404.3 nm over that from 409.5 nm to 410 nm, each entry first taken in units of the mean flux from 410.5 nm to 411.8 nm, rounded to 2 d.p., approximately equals 0.97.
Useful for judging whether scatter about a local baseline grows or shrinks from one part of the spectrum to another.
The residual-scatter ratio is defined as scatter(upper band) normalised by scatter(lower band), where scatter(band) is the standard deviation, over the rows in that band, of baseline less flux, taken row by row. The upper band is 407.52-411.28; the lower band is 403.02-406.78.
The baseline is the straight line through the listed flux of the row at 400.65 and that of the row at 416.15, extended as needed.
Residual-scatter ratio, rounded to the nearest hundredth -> 0.56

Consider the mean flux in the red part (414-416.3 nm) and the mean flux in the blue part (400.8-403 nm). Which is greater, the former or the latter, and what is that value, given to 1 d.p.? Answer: 32.3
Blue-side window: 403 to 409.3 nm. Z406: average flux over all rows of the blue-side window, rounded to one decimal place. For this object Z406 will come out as 32.7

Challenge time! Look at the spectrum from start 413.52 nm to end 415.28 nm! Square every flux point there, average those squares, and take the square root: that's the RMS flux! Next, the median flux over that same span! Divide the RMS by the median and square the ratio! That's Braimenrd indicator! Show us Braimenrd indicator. 1.016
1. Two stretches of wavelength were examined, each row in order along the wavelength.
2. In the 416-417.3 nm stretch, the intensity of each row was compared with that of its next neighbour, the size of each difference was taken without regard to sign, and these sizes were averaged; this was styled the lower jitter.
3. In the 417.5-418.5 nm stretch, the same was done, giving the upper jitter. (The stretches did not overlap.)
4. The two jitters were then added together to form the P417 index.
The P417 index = 1.0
